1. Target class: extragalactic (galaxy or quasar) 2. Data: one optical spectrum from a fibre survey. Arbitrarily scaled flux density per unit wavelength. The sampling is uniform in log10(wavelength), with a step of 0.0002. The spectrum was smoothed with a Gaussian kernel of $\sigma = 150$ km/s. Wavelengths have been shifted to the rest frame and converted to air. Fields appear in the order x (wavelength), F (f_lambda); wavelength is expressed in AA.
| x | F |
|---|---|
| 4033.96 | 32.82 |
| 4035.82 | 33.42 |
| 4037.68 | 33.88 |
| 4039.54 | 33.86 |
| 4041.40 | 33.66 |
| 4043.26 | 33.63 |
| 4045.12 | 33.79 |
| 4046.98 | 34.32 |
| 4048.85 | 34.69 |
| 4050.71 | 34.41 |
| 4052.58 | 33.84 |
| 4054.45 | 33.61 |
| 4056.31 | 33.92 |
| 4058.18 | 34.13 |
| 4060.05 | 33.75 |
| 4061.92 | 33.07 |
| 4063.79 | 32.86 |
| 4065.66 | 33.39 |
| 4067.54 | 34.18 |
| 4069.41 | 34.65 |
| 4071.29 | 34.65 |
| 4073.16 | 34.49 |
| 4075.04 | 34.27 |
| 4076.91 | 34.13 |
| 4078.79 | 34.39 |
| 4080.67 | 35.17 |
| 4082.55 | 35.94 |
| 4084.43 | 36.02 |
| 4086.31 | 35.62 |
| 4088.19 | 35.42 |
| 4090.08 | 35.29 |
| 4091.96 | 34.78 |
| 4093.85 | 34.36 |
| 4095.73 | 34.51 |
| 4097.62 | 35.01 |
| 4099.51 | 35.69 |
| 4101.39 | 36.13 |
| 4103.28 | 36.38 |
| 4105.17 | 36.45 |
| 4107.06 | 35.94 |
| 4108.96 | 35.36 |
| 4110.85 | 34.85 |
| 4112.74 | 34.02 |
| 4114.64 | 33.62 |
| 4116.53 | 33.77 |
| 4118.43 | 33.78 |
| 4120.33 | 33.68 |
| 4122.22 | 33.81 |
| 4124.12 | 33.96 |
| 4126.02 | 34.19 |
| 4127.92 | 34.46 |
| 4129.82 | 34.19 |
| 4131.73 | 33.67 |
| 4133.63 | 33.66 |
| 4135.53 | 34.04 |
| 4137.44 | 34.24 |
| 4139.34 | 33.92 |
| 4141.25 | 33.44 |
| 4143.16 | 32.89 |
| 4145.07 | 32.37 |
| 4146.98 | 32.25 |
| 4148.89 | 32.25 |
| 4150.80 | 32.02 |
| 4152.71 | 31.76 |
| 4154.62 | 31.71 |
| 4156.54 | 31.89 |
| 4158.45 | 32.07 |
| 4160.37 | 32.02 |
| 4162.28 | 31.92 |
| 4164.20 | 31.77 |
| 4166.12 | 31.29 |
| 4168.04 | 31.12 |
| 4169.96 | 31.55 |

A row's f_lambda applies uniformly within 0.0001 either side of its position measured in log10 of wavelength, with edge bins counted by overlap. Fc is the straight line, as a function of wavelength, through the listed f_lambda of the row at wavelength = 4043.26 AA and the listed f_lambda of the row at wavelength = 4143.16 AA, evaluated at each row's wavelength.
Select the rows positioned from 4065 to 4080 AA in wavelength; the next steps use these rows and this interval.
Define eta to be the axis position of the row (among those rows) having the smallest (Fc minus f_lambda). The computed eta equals 4071.29 AA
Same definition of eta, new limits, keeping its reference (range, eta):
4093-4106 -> 4105.17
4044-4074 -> 4071.29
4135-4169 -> 4137.44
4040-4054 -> 4048.85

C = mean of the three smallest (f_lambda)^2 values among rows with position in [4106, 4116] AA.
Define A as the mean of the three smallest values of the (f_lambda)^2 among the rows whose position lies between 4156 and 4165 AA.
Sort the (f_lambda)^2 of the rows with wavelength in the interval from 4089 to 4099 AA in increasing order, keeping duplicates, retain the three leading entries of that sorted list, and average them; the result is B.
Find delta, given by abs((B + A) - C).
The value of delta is 1041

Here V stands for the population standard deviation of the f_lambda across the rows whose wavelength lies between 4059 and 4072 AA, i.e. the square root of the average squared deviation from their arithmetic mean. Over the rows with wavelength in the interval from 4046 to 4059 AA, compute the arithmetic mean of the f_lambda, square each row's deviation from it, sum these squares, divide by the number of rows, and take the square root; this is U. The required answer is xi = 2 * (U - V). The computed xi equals -0.7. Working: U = 0.34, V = 0.67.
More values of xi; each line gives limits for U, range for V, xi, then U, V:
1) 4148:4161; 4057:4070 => -0.9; 0.17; 0.60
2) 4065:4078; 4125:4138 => 0.3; 0.40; 0.28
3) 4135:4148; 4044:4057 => 0.8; 0.75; 0.36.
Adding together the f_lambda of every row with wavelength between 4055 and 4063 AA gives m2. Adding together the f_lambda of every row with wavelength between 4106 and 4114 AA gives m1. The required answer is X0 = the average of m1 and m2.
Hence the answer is 138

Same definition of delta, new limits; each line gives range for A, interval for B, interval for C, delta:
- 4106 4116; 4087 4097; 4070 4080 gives 1187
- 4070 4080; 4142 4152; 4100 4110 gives 927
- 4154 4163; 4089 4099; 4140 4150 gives 1165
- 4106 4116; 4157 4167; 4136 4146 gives 1087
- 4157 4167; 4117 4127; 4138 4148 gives 1085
